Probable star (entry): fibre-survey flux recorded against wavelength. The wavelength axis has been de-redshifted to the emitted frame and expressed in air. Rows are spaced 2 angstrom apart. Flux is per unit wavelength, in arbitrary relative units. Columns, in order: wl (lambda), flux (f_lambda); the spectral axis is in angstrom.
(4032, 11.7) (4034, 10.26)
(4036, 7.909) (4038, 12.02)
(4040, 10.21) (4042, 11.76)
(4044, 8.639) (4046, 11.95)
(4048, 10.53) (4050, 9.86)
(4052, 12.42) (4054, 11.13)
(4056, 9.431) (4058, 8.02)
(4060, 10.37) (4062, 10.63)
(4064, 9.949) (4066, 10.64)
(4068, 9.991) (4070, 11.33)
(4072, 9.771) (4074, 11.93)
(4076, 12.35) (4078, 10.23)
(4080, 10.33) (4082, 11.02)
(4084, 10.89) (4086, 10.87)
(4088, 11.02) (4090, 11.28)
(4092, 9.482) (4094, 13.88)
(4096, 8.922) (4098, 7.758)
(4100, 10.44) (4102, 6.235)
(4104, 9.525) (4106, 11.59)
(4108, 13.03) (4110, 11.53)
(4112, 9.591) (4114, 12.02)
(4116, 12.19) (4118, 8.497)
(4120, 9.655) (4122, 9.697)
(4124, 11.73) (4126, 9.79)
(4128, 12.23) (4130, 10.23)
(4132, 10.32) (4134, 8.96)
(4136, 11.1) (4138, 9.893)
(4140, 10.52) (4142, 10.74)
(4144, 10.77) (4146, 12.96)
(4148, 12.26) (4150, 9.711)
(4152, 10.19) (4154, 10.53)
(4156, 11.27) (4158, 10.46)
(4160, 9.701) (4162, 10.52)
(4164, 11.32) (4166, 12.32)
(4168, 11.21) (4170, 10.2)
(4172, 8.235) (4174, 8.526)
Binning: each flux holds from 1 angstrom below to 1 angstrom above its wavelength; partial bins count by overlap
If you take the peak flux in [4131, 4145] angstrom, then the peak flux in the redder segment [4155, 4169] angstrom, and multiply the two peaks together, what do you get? 137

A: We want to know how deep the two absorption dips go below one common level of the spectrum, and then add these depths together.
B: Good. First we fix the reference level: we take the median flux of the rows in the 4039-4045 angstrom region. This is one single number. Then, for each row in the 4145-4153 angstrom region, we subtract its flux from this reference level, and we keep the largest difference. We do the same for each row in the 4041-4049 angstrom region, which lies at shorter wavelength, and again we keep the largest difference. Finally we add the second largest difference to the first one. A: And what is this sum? 2.1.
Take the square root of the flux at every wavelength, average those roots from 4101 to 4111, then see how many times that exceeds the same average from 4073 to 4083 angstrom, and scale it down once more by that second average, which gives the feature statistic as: 0.287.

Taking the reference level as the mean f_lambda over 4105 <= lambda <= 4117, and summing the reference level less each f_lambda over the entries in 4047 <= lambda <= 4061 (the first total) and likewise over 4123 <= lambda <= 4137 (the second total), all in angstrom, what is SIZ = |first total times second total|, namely 71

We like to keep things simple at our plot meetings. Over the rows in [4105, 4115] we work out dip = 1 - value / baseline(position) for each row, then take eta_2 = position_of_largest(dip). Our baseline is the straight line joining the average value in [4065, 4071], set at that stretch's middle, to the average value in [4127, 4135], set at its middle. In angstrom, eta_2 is 4112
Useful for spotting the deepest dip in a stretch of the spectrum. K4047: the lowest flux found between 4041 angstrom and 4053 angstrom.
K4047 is 8.639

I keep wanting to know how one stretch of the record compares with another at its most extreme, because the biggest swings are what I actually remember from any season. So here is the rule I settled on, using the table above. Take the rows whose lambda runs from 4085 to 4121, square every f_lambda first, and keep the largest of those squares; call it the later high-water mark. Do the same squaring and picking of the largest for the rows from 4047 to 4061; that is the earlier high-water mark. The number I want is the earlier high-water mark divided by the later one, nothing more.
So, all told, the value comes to 0.80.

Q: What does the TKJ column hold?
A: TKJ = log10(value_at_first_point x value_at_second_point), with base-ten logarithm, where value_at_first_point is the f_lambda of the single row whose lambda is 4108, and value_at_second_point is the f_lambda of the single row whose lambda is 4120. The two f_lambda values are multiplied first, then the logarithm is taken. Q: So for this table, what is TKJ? 2.10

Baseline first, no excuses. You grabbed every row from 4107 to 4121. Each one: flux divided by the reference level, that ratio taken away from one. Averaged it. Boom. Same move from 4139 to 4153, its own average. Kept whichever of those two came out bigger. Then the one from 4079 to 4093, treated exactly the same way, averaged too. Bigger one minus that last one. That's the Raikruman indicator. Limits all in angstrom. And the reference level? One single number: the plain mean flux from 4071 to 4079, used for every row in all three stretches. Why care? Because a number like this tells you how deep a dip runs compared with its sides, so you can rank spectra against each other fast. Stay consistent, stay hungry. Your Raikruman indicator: -0.02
